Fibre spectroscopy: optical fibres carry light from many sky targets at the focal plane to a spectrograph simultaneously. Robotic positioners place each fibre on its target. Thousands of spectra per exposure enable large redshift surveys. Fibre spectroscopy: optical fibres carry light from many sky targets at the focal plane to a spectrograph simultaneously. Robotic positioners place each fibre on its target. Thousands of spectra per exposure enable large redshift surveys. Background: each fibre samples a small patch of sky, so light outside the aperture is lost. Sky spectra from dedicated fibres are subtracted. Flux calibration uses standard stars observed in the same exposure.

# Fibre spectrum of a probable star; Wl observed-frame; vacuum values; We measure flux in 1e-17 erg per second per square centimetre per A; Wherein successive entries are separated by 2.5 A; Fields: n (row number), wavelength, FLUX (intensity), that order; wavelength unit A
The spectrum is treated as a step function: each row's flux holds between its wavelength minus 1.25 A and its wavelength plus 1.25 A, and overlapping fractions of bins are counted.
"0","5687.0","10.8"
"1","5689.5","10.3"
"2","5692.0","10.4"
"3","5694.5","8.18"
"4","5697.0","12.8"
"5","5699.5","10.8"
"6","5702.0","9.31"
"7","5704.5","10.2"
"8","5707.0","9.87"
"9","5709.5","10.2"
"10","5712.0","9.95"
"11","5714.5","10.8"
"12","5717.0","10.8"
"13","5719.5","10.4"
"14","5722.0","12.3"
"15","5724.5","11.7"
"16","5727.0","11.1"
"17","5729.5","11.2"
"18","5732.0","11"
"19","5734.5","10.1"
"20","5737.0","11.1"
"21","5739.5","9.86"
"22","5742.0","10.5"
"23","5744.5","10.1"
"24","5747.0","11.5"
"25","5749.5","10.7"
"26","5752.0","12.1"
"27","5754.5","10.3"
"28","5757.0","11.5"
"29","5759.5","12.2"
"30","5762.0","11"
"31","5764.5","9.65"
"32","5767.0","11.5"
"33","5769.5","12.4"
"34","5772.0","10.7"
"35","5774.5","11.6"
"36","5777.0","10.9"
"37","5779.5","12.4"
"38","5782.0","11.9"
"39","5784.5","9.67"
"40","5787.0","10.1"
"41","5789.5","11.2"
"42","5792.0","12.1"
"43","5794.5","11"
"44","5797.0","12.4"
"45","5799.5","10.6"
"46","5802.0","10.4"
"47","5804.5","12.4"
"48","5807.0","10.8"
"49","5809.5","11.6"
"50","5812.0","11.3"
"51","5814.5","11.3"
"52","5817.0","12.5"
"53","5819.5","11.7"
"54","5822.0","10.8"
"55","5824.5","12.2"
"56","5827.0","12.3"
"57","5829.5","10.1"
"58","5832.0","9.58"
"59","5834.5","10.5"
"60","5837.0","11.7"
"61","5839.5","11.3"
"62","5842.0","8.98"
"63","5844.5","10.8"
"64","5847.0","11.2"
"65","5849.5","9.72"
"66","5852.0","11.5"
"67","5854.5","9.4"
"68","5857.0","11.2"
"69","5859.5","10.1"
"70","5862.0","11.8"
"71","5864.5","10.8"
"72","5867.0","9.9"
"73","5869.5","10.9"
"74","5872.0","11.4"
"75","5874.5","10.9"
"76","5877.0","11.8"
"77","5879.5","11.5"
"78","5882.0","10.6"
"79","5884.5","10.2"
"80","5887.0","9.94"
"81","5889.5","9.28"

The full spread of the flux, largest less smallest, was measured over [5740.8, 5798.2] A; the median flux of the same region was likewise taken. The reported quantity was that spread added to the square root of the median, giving 6.1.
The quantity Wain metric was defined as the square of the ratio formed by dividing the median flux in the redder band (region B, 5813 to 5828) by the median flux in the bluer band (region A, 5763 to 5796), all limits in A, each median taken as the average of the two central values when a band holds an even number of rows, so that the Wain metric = 1.14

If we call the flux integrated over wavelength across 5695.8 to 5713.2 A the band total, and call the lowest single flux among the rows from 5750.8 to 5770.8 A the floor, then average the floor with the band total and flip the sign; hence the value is -96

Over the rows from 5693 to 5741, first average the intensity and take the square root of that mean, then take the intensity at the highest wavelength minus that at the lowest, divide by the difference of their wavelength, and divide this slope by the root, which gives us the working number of 0.011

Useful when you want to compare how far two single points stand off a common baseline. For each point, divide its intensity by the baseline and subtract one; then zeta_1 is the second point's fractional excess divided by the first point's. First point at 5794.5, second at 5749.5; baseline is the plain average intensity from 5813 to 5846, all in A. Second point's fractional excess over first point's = 6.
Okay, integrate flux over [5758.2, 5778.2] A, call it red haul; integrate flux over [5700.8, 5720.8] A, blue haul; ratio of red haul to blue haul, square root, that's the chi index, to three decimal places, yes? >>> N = 1.050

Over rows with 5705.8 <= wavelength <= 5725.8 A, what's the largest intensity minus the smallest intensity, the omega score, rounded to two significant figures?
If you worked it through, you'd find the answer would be 2.4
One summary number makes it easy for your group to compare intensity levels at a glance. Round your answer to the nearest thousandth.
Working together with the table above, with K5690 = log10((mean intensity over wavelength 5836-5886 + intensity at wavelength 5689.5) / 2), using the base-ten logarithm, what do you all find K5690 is 1.023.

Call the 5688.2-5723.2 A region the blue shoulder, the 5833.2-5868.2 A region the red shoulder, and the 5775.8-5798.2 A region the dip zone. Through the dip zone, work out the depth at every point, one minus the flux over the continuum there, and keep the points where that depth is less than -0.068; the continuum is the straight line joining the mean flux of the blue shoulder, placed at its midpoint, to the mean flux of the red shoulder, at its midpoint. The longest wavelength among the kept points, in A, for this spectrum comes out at 5797.0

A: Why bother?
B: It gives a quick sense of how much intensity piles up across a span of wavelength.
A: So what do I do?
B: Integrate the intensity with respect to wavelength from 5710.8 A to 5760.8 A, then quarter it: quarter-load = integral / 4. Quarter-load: 137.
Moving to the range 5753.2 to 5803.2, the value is 140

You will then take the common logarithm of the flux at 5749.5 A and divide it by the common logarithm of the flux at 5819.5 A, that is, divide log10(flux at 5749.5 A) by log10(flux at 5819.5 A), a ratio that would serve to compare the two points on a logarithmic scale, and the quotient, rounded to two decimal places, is 0.96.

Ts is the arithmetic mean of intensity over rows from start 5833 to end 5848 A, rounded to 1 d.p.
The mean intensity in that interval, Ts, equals 10.7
